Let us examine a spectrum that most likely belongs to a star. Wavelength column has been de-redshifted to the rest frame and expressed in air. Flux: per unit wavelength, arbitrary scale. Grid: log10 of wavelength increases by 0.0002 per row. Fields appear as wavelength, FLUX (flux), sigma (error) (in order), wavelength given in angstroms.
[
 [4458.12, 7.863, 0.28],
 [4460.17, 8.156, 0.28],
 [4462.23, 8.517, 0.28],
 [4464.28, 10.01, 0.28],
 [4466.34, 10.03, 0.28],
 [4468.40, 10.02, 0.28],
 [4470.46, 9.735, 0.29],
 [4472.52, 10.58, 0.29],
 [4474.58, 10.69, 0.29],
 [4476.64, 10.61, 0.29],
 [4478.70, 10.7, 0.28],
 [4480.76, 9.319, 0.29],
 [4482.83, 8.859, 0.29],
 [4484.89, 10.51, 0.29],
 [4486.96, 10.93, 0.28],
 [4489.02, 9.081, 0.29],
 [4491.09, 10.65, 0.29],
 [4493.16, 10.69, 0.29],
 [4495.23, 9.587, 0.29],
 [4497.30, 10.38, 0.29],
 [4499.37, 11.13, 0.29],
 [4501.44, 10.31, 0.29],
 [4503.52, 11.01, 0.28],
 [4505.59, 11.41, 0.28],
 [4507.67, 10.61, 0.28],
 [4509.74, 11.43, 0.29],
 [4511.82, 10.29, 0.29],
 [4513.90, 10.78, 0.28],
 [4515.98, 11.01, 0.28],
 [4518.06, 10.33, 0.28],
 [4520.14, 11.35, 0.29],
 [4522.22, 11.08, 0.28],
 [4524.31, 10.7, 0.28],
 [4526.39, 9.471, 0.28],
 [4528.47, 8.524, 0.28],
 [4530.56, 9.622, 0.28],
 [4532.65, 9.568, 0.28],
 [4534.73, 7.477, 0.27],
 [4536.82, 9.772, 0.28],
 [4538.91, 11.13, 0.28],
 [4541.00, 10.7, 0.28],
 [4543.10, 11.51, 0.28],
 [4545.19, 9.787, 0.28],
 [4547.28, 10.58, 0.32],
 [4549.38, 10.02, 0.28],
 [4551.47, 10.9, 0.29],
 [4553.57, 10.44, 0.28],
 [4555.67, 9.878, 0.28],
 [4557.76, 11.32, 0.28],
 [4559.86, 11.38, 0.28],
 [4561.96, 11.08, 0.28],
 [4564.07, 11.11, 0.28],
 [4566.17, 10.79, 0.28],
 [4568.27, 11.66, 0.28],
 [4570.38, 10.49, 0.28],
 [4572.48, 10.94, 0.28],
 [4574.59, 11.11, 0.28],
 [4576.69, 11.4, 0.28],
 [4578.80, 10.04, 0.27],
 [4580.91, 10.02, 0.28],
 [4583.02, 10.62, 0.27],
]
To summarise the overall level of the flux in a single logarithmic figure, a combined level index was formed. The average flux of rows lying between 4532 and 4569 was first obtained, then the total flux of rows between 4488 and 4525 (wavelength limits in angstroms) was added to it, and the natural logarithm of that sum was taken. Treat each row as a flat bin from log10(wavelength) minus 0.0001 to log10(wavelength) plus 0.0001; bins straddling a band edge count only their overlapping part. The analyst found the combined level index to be 5.31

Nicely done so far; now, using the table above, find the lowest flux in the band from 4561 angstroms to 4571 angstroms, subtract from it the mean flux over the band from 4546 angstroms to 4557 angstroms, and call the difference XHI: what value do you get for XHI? 0.1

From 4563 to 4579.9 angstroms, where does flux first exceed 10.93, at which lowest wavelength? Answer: 4564.07 angstroms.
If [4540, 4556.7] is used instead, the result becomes 4543.10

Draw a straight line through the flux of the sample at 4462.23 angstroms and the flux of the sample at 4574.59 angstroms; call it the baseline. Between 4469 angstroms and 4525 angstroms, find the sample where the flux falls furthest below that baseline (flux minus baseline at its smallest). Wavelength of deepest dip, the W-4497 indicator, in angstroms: 4482.83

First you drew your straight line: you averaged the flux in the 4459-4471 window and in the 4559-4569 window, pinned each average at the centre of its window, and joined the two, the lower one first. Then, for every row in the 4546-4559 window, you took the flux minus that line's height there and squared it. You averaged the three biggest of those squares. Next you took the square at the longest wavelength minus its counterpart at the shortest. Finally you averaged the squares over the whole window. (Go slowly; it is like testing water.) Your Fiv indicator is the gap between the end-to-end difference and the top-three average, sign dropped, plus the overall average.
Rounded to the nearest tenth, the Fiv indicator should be 1.3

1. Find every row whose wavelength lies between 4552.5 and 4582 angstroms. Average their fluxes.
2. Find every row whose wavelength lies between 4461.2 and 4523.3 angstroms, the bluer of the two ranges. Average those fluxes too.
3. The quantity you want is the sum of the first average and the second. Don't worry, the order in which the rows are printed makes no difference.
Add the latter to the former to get 21.22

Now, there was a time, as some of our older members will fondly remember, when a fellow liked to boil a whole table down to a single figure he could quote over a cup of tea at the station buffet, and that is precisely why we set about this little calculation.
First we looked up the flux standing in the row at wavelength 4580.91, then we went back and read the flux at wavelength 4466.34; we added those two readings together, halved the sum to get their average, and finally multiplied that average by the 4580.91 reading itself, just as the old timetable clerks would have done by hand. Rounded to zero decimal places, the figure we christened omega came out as 100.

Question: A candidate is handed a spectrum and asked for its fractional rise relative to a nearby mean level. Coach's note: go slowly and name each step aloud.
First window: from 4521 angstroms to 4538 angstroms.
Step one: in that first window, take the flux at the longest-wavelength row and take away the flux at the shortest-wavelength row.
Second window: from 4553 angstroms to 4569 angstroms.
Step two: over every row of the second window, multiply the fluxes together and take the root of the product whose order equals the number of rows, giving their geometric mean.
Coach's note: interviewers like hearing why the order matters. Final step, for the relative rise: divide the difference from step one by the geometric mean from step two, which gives -0.12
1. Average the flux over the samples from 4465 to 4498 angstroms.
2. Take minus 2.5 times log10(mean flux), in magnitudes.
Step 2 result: -2.52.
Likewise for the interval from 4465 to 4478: -2.53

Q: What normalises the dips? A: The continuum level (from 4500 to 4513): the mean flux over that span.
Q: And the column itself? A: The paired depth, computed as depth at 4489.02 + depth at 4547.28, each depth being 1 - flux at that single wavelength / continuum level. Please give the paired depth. 0.19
